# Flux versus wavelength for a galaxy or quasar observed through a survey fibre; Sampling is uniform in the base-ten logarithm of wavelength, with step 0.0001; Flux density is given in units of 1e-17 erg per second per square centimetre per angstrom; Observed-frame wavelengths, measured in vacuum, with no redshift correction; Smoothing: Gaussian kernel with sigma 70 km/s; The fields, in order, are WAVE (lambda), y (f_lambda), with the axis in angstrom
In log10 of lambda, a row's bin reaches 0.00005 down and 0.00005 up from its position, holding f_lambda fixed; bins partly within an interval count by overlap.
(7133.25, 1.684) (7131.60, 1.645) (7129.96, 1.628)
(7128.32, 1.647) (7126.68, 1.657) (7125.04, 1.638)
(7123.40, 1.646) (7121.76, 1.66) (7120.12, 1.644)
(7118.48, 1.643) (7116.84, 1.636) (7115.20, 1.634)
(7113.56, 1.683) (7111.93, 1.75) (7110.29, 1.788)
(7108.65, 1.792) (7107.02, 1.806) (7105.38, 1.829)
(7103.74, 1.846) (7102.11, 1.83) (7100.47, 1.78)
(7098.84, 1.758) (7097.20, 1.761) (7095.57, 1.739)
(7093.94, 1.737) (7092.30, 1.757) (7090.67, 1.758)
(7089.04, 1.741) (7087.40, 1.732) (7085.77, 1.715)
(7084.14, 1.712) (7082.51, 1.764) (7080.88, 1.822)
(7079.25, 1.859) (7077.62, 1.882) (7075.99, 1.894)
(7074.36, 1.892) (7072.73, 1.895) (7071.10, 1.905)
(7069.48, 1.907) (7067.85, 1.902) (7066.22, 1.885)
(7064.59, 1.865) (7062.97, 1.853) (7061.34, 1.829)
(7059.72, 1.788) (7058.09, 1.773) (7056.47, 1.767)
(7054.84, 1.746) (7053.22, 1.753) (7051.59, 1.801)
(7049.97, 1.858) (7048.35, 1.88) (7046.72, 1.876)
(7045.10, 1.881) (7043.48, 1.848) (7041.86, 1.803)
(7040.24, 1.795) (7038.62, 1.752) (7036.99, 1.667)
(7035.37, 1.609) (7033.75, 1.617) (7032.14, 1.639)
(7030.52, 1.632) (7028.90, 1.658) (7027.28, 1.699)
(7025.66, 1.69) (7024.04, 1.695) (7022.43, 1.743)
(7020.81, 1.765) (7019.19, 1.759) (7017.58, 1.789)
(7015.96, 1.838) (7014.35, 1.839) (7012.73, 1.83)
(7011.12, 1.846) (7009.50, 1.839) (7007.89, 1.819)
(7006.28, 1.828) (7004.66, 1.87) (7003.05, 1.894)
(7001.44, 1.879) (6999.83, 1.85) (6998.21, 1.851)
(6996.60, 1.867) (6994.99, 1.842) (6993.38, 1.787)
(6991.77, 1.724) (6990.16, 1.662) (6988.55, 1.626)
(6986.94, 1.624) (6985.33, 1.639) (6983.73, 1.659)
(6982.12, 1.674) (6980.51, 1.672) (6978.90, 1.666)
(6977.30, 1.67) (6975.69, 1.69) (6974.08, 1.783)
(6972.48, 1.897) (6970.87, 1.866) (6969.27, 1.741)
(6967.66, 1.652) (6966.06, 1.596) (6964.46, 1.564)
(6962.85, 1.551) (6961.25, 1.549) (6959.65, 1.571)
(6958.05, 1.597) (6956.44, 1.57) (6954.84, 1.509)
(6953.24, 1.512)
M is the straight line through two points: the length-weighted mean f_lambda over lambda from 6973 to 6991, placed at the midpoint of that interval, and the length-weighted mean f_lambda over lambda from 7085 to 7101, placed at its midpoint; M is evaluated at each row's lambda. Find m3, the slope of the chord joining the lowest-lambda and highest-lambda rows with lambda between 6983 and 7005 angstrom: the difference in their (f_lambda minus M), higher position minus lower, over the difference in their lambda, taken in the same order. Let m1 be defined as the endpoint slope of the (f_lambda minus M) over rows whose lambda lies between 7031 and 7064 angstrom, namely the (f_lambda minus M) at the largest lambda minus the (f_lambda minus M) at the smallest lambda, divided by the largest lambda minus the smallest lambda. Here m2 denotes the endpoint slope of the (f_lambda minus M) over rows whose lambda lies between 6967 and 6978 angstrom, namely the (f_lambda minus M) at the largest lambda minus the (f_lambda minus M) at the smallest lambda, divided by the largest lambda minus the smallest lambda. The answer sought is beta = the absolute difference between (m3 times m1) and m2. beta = 0.0011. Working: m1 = 0.006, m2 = 0.0012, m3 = 0.009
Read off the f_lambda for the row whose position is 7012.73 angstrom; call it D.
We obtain 1.83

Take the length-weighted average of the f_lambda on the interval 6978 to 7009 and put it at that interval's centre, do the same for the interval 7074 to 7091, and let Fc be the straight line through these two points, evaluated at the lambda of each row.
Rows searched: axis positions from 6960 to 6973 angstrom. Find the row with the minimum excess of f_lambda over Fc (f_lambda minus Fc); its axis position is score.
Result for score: 6961.25 angstrom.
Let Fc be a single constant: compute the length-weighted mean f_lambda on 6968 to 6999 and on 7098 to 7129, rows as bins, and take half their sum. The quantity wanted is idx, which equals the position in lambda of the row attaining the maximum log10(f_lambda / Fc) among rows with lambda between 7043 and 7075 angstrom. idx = 7069.48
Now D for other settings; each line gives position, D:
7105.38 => 1.829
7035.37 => 1.609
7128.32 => 1.647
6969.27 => 1.741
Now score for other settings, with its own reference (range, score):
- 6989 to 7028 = 6990.16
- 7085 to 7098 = 7085.77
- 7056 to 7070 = 7056.47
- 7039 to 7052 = 7040.24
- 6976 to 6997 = 6986.94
